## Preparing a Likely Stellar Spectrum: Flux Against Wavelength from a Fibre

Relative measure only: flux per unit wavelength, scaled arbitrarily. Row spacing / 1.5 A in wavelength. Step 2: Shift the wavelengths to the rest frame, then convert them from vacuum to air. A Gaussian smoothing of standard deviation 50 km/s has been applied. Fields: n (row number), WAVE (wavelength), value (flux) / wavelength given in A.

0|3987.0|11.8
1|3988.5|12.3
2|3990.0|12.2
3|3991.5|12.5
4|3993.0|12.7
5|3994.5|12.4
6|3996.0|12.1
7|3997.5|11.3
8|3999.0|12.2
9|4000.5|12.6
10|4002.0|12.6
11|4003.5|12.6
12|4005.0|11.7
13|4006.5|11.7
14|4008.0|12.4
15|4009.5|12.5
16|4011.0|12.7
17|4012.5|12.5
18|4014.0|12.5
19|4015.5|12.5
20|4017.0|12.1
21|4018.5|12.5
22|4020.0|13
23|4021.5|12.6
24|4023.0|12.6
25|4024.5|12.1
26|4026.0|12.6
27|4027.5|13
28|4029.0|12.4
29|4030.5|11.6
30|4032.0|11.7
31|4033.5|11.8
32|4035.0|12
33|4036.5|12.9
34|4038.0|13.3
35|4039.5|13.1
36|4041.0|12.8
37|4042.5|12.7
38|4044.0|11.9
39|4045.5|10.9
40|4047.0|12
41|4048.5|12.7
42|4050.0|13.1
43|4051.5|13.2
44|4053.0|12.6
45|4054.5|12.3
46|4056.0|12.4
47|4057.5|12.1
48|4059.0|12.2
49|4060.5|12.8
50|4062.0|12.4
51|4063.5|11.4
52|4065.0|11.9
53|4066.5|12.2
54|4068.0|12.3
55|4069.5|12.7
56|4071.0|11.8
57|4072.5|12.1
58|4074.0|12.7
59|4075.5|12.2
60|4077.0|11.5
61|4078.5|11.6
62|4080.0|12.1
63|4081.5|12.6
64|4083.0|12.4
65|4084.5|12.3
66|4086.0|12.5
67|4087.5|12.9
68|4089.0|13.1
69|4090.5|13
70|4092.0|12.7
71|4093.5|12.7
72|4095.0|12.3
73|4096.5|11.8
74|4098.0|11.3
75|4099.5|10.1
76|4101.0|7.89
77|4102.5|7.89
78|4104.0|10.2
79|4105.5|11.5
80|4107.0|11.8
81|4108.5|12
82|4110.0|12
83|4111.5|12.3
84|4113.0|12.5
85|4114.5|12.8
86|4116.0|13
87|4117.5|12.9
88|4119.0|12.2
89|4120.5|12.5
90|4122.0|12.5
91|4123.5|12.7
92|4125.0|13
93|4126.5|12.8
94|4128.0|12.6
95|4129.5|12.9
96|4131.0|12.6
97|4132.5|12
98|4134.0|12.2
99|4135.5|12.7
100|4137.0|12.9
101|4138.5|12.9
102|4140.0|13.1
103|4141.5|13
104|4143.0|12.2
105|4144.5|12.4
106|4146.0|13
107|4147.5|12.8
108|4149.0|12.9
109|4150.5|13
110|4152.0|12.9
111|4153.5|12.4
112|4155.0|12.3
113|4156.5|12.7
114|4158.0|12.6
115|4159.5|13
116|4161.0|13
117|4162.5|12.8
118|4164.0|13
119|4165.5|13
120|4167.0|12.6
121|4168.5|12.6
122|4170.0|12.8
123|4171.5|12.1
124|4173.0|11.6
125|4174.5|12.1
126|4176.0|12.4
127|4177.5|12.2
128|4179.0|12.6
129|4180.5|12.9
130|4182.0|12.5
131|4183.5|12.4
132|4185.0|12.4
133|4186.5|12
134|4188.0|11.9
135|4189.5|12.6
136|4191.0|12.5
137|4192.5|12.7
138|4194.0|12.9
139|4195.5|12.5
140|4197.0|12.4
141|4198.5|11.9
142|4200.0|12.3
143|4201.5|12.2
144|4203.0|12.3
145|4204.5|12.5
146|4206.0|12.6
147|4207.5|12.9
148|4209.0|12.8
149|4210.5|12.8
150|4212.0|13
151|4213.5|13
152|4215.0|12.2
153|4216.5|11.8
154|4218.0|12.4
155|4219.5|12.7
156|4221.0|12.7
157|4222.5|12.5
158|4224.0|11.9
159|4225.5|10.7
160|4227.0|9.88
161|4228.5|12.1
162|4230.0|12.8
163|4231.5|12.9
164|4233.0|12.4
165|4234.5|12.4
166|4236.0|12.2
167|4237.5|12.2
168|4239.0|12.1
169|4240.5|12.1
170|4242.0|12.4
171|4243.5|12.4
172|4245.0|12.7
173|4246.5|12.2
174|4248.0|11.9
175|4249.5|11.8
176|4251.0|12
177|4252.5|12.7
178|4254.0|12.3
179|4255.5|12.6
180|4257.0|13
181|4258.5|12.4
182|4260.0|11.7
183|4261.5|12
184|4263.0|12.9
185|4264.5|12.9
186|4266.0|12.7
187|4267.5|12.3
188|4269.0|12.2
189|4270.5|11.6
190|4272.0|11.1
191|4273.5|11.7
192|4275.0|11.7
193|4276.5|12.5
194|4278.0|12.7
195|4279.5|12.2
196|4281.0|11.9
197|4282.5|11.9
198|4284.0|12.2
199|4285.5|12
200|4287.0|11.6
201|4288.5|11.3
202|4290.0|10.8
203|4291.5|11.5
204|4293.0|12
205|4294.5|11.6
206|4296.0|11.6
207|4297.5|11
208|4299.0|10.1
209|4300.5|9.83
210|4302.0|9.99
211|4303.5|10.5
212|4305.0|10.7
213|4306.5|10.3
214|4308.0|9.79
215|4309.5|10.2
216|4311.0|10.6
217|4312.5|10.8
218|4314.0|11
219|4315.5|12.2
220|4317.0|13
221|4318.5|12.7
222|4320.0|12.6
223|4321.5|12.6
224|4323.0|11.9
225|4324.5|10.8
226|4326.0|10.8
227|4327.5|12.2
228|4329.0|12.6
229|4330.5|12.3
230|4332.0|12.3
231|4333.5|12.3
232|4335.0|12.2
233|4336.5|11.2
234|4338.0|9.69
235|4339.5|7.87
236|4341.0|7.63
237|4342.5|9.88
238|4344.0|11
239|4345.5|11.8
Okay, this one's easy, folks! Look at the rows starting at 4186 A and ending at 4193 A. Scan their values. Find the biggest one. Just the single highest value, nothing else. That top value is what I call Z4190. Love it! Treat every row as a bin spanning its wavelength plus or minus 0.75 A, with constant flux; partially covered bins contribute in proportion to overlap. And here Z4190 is 12.7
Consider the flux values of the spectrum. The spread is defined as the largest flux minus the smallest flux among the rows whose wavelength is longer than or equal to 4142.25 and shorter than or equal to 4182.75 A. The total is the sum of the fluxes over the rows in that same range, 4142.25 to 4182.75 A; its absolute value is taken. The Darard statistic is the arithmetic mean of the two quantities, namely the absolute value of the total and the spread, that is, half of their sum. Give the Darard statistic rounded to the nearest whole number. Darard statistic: 171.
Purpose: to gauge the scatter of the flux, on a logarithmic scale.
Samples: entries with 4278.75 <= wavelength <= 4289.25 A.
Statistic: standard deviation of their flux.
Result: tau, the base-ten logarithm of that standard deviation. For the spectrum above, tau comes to -0.5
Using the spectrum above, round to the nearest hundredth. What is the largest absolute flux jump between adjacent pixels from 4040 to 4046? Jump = 1.00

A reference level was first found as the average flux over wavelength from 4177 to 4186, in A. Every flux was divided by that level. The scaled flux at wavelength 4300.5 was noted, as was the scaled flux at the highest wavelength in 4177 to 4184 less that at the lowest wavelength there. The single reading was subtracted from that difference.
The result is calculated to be -0.77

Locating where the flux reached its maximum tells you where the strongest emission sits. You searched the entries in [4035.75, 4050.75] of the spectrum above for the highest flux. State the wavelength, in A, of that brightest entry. 4038.0 A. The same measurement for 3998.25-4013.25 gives 4011.0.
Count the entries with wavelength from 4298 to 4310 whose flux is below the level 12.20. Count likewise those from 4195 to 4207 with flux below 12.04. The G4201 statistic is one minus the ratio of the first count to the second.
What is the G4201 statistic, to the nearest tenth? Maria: -7.0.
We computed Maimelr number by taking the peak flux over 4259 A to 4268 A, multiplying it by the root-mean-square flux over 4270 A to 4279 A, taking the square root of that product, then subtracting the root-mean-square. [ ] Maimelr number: 0.5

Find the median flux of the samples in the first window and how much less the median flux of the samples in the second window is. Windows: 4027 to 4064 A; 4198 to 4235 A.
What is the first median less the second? 0.0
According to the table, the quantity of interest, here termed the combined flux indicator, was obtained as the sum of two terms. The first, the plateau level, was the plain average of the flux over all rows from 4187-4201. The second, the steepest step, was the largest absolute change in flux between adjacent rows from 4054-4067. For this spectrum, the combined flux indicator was 13.4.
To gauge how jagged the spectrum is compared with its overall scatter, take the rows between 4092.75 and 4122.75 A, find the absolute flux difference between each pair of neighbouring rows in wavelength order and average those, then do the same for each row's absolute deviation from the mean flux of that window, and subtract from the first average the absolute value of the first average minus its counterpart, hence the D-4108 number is 0.08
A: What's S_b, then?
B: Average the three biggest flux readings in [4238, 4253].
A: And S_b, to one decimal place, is 12.6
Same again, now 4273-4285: 12.5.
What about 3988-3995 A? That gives 12.5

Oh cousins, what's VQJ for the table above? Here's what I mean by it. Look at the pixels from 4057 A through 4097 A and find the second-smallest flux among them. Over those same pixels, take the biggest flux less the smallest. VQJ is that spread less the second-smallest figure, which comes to -9.8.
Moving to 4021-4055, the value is -9.2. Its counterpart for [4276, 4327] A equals -6.6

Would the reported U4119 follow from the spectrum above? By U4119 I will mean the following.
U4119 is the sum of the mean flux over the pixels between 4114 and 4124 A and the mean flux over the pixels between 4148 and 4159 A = 25.3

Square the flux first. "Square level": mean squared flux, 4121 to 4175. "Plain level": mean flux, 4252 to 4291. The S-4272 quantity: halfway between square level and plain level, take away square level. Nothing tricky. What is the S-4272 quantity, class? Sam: -74.1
